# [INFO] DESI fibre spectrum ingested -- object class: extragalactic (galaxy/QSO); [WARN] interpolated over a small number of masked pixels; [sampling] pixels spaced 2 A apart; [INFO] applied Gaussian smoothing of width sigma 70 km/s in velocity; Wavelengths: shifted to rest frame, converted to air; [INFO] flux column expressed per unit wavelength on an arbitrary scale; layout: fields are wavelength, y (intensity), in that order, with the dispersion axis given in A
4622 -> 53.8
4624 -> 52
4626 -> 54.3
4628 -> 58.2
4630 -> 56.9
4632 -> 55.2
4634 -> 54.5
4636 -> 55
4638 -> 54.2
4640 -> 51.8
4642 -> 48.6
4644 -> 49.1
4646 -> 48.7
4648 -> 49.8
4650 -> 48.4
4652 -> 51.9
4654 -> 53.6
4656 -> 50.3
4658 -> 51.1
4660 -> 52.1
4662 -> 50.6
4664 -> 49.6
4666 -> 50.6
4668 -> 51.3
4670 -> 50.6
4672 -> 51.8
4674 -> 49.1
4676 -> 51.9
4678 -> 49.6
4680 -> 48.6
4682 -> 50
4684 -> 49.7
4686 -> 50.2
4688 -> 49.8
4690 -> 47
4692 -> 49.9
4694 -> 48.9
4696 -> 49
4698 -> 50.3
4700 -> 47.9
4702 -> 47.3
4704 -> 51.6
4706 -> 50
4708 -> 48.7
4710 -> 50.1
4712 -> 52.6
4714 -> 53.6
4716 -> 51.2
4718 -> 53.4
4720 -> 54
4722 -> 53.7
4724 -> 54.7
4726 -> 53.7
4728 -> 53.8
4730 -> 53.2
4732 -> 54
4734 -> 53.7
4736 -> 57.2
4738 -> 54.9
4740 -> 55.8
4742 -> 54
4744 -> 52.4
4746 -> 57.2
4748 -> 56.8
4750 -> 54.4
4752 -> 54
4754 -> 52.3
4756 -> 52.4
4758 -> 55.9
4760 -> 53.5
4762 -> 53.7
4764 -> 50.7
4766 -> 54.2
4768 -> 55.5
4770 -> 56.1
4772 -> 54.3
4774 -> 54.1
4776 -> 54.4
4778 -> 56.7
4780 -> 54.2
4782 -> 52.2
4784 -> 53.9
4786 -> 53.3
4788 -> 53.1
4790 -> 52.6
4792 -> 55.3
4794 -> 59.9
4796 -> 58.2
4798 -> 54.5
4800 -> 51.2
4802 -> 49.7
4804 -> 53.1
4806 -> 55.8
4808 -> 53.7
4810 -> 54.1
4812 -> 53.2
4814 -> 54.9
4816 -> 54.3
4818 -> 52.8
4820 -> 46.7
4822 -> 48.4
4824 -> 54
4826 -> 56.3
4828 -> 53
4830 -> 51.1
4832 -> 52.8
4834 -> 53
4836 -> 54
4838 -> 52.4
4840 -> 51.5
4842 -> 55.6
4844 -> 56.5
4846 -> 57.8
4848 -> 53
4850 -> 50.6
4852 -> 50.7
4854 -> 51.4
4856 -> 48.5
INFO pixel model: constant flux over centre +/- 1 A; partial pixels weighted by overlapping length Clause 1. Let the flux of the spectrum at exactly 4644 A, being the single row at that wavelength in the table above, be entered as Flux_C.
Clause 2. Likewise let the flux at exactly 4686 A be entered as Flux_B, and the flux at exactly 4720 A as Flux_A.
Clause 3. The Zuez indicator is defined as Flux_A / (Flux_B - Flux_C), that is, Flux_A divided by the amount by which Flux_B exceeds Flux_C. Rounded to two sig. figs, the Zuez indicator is 49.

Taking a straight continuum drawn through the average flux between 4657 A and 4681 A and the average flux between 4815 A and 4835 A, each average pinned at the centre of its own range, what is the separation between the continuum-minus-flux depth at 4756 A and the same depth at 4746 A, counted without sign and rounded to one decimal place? 4.9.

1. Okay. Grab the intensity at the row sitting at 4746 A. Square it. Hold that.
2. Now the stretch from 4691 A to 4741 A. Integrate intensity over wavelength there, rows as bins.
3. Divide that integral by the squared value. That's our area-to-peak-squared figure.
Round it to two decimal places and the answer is 0.80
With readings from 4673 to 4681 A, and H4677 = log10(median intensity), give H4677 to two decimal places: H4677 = 1.69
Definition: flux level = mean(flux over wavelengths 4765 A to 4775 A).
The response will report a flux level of 54.8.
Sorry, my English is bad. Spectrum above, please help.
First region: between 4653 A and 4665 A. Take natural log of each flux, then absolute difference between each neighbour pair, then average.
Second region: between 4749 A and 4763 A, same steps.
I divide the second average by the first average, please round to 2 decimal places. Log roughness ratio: 0.87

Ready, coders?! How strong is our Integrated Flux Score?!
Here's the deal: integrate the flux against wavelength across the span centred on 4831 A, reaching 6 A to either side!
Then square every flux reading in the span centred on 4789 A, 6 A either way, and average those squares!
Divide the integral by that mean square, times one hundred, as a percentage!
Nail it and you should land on 21.4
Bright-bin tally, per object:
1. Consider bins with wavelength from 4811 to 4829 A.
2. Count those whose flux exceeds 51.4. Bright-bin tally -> 7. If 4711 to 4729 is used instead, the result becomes 8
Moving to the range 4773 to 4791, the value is 9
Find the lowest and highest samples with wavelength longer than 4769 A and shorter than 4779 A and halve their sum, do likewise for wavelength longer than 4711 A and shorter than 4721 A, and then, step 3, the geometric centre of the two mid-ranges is 54.0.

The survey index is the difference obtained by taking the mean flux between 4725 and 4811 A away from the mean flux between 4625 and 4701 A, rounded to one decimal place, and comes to -3.2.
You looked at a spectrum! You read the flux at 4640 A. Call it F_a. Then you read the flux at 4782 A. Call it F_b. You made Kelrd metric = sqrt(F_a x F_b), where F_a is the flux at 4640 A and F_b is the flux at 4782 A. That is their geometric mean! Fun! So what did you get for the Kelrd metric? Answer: 52.0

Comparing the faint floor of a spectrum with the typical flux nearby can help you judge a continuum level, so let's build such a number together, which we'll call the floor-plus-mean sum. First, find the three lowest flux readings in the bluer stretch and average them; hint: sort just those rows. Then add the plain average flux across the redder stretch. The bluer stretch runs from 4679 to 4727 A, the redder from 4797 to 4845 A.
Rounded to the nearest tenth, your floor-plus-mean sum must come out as 100.4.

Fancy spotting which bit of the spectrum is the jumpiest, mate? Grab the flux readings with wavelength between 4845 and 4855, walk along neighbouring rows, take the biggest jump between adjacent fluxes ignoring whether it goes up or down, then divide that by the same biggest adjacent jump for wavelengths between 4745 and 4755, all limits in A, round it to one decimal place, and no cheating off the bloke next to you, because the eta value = 2.0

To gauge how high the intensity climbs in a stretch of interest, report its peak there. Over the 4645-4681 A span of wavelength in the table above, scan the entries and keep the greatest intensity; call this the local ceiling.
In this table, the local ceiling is 53.6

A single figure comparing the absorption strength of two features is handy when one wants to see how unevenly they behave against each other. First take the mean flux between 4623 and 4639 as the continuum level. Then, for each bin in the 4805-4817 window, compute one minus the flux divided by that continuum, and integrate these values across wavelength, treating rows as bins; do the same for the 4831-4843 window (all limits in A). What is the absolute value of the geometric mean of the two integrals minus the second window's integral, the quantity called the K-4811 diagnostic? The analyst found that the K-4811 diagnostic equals 0.15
